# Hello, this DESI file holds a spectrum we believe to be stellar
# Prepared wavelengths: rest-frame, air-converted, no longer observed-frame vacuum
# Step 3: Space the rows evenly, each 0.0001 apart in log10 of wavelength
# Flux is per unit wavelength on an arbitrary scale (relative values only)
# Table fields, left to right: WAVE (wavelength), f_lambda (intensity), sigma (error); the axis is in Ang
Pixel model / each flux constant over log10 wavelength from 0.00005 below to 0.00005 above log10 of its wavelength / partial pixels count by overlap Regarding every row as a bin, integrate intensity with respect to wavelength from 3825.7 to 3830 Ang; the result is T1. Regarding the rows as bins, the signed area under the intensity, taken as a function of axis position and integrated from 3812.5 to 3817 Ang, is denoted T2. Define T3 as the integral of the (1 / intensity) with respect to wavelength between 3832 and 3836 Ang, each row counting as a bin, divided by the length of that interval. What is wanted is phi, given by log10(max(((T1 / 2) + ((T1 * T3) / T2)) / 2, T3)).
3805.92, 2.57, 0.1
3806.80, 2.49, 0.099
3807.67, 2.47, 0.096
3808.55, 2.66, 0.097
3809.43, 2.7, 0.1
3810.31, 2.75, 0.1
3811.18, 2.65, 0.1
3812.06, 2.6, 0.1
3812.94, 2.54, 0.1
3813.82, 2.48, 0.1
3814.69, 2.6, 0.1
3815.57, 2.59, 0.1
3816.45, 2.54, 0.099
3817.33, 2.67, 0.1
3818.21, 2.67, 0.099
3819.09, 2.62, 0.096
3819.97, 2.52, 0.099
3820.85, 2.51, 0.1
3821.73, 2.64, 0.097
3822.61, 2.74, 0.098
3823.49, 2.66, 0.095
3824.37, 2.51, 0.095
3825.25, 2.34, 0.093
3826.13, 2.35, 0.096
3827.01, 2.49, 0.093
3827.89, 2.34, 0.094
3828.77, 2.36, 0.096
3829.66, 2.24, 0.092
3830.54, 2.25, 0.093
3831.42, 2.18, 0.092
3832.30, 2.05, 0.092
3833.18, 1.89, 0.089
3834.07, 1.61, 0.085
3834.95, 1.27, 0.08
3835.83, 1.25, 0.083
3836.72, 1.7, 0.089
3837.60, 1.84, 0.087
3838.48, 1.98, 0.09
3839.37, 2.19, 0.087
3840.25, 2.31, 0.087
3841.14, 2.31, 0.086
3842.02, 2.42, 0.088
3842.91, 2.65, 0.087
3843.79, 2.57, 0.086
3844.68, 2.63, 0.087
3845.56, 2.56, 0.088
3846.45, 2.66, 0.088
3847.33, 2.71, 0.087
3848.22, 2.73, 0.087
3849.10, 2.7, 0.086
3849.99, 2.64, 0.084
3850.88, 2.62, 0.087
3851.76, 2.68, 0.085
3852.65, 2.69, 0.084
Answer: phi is 0.45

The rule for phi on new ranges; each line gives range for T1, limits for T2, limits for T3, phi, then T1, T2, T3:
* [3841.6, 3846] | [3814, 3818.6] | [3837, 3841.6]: 0.48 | 11.3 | 12.0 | 0.478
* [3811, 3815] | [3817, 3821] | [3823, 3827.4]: 0.44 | 10.3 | 10.4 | 0.406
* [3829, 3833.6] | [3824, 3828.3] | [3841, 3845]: 0.42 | 9.8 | 10.4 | 0.396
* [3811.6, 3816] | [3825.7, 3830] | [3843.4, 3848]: 0.48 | 11.3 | 10.1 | 0.380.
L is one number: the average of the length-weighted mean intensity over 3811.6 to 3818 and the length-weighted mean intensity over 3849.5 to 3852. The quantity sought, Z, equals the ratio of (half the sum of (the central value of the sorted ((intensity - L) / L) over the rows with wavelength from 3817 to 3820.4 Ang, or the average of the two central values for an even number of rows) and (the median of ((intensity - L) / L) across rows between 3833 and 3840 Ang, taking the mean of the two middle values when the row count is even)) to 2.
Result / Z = -0.08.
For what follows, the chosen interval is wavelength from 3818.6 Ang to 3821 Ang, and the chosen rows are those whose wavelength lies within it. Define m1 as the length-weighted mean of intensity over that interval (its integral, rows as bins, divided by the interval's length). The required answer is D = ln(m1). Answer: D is 0.94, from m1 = 2.6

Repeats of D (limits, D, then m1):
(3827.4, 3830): 0.84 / 2.3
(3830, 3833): 0.76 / 2.1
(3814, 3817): 0.95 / 2.6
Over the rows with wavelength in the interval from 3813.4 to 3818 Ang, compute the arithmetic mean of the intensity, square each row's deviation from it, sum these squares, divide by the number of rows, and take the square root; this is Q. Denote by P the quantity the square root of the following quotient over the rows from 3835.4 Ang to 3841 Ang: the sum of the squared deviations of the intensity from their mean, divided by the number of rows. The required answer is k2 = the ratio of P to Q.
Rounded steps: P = 0.35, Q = 0.06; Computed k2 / 5.5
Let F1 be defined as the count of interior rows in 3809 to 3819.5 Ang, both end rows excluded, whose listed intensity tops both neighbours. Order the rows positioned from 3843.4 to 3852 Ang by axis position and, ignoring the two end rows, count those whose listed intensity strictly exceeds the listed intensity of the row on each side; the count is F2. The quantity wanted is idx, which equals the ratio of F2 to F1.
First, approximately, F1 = 2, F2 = 2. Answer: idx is 1.00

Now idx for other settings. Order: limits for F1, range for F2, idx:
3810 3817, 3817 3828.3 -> 2.00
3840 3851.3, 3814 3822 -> 0.00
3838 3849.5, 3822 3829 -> 0.33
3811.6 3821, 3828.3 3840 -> 1.00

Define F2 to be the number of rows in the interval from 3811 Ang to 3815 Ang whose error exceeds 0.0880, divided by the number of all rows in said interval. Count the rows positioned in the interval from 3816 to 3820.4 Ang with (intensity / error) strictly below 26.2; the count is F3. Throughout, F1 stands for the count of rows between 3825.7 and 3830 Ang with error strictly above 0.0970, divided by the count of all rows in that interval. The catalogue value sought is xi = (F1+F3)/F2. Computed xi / 2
